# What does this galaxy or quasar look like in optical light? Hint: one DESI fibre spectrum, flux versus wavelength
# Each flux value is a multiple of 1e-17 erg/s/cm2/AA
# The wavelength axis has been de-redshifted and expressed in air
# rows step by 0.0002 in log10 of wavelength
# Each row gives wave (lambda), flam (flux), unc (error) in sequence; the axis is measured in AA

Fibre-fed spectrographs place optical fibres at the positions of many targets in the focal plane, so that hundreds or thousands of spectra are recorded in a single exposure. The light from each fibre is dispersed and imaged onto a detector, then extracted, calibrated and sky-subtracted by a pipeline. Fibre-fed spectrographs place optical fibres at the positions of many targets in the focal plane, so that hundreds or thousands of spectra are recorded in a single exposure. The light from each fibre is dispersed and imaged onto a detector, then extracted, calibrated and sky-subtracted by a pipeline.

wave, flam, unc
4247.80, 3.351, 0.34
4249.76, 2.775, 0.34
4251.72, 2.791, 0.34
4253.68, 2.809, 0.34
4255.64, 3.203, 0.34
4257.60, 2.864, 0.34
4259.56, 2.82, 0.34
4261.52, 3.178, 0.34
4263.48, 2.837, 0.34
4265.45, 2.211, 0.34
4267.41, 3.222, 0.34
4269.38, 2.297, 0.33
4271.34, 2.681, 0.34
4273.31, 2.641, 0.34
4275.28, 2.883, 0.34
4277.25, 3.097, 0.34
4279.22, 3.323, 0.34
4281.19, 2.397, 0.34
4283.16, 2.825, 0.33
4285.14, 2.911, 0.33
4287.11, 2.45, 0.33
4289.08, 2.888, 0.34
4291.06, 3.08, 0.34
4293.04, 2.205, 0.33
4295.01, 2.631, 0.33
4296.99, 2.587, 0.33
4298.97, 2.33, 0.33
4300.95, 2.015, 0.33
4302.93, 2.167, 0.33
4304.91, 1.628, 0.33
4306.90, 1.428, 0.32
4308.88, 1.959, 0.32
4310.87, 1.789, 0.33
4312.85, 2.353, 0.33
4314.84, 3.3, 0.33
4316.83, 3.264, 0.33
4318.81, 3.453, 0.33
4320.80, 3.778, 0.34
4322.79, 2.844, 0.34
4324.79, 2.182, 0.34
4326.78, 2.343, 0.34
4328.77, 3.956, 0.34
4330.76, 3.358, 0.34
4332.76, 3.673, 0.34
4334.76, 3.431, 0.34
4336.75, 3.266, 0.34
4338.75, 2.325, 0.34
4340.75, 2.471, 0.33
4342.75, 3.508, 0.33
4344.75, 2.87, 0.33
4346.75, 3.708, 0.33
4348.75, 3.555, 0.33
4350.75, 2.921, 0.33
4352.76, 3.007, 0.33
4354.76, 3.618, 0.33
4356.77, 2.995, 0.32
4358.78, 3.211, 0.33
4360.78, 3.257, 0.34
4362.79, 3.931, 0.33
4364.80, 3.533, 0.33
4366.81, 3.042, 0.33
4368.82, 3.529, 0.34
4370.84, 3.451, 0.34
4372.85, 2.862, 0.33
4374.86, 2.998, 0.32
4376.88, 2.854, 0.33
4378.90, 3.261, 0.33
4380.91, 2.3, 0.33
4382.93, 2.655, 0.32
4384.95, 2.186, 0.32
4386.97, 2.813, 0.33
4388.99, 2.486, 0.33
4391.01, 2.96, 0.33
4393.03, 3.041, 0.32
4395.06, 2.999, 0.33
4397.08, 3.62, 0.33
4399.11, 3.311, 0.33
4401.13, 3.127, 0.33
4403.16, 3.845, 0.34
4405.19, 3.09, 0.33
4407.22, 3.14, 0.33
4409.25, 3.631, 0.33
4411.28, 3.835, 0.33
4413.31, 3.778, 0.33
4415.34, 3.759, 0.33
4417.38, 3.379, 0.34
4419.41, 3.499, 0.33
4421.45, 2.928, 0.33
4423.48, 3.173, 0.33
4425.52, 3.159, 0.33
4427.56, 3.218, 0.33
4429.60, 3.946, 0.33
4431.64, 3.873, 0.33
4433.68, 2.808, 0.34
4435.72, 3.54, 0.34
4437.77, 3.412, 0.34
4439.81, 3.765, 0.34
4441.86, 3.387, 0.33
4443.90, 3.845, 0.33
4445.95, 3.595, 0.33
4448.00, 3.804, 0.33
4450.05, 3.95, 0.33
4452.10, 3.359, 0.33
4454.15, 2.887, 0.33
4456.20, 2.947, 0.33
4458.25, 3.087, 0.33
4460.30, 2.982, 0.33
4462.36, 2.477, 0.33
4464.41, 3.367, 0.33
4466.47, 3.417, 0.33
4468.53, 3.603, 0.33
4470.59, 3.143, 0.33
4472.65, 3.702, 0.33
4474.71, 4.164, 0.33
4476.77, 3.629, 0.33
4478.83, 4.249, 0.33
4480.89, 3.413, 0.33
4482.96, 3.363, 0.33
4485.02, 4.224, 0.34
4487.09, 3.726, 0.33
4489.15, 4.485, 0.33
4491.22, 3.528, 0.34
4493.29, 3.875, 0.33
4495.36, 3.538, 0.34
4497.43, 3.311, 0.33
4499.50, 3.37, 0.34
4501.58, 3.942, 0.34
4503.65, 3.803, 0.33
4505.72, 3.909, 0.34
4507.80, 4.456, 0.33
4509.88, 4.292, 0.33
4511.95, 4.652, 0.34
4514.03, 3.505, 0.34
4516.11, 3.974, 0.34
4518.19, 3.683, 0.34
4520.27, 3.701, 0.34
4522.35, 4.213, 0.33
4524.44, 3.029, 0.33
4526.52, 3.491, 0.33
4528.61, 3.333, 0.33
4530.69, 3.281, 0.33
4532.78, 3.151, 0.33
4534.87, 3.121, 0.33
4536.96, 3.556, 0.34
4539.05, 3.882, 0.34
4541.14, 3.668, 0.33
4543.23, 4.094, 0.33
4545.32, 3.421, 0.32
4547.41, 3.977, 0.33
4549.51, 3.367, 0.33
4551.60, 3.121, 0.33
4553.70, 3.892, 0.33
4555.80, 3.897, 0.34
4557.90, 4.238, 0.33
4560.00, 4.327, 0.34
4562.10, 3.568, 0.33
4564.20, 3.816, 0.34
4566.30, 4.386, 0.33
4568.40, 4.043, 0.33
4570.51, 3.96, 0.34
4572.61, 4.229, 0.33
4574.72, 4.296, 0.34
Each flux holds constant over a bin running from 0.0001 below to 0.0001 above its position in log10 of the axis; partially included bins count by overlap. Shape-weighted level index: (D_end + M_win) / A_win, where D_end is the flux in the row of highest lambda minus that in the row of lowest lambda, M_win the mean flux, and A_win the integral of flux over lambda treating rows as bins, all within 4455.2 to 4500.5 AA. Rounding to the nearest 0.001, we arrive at 0.025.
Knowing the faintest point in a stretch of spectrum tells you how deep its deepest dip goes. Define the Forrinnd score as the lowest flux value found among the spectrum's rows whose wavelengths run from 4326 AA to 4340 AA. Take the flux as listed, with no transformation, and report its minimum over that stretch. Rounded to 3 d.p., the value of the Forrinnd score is 2.325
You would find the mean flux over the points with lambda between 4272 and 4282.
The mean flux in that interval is 2.9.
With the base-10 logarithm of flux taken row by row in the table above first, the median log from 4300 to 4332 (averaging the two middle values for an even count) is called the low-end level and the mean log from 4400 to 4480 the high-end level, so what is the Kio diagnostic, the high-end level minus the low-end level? 0.16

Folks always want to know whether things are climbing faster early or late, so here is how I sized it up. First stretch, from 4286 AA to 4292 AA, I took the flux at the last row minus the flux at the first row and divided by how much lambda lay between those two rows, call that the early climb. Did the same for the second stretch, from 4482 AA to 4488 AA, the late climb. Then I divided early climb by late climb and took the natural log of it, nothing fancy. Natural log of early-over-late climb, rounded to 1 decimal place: 0.6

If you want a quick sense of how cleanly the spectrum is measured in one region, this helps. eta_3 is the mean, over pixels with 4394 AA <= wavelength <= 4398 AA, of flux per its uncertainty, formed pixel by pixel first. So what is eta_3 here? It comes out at 10.0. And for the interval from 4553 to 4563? 11.9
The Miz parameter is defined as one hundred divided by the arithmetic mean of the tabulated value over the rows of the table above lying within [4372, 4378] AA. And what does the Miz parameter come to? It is 34.4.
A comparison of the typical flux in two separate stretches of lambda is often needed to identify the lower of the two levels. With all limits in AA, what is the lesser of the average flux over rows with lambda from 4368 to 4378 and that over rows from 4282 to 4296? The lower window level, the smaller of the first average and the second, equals 2.71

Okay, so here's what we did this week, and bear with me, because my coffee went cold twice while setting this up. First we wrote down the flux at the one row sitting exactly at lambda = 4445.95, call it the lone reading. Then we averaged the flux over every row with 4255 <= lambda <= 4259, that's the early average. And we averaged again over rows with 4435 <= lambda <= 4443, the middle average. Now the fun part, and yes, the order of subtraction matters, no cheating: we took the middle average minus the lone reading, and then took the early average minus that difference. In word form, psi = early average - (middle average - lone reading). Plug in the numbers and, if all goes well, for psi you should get 3.1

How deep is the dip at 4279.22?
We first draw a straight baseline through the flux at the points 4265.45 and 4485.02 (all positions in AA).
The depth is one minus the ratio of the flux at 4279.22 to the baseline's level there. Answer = -0.4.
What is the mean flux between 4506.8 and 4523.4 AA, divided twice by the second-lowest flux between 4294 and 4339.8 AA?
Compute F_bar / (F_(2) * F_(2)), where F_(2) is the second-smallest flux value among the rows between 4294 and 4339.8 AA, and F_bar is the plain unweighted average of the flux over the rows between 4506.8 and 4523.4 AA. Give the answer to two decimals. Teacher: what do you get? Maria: 1.53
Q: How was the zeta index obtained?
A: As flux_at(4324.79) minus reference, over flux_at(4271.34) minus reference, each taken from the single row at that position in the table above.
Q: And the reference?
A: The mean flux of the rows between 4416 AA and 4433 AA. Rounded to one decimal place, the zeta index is 1.7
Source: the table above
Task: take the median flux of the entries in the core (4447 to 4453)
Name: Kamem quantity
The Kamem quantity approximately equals 3.80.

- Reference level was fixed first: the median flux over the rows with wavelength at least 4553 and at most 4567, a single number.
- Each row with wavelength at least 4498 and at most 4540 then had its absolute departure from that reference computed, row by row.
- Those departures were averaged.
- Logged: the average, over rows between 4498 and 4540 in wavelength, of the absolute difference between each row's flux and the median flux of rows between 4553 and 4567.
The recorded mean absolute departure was 0.40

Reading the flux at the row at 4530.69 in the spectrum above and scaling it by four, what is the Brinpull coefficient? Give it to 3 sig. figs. 13.1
